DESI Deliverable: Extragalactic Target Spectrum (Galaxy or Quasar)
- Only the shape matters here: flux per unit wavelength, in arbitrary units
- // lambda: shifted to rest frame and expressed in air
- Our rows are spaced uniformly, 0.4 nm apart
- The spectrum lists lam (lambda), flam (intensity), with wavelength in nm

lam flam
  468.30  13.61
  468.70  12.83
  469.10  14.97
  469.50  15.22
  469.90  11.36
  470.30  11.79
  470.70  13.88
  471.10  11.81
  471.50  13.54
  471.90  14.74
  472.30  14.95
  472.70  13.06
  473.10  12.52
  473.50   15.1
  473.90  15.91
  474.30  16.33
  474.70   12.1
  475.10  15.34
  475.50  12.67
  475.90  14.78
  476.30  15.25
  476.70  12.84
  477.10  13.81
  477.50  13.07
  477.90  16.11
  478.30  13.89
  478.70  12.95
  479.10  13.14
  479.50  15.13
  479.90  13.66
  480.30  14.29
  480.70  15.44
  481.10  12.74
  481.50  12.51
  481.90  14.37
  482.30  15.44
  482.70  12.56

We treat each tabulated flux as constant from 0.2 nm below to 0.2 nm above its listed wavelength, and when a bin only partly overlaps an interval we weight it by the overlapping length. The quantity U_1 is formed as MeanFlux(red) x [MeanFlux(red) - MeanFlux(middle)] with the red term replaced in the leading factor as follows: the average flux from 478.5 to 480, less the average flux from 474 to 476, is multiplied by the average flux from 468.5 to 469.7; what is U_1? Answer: -8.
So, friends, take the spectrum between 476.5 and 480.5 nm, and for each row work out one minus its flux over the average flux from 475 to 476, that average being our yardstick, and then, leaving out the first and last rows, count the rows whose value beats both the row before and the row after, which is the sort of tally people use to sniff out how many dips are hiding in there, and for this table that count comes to 3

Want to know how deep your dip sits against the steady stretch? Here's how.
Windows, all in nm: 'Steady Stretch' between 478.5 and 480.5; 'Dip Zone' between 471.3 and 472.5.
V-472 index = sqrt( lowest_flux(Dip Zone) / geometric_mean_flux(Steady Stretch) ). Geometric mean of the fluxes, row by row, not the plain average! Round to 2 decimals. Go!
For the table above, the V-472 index 0.99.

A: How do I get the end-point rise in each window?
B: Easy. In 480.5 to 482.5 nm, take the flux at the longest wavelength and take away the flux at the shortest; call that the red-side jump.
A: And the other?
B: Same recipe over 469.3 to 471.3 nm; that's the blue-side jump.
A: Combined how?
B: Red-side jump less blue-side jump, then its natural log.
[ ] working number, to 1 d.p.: 1.2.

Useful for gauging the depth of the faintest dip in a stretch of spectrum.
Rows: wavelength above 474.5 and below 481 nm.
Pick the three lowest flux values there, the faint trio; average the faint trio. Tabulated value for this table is 12.5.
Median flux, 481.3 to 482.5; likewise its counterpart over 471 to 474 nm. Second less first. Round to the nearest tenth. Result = -0.2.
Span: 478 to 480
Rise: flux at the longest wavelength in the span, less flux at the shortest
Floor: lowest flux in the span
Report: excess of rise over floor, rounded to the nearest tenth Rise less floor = -13.2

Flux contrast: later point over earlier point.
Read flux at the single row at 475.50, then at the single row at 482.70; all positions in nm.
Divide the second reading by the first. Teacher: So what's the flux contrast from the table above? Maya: 0.99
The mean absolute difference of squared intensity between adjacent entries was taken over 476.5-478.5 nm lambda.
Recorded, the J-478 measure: 50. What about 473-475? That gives 58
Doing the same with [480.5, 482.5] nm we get 41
